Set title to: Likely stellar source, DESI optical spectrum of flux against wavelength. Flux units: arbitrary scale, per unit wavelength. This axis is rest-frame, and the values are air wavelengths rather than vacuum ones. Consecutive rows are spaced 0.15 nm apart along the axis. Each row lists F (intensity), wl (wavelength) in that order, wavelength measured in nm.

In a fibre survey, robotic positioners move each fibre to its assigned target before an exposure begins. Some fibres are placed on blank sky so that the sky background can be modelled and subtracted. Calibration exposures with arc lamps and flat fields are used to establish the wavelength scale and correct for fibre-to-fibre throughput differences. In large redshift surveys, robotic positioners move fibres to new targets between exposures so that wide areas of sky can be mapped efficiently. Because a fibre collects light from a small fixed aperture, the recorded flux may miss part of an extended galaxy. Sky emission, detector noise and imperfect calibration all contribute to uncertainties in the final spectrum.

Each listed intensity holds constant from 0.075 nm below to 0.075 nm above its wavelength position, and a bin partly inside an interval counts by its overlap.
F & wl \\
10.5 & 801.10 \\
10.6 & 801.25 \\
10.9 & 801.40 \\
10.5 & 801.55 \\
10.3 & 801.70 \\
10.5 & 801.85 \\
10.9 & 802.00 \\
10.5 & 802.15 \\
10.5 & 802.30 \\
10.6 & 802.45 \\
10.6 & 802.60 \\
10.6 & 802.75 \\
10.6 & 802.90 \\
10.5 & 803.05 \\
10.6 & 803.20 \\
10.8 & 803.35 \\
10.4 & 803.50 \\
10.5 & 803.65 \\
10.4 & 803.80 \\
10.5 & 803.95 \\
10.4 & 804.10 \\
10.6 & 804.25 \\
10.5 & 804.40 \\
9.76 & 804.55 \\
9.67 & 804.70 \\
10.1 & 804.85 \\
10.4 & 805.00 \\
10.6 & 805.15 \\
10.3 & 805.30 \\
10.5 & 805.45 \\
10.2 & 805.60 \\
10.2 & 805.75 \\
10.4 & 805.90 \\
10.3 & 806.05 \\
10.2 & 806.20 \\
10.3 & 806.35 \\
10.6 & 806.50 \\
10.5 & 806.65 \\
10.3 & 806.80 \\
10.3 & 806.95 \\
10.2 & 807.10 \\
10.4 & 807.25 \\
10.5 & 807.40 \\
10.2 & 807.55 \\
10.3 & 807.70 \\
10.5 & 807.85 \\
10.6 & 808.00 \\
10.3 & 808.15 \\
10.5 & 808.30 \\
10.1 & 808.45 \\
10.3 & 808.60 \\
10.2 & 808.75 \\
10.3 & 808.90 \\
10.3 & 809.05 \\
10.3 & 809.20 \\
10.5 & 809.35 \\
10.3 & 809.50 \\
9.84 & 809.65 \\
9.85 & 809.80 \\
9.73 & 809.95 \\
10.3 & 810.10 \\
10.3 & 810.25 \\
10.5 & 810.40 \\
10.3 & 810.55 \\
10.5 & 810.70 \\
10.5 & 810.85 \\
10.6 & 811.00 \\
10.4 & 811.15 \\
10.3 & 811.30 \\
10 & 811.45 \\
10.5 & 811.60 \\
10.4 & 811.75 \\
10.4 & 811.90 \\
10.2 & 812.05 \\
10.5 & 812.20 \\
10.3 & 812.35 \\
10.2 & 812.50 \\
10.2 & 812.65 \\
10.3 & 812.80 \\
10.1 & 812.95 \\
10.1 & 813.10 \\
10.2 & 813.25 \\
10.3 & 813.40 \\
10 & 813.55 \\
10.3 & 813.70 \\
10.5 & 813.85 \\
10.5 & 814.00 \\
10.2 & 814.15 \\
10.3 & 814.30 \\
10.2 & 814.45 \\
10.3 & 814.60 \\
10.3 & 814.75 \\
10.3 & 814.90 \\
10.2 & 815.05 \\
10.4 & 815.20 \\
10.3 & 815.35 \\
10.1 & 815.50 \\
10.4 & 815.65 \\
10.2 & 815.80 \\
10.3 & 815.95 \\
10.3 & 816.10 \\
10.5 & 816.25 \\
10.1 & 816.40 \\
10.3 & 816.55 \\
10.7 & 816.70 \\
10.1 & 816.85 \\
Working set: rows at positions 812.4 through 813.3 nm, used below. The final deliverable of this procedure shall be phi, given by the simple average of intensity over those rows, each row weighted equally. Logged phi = 10.2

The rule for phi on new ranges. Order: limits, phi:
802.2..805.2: 10.4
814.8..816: 10.3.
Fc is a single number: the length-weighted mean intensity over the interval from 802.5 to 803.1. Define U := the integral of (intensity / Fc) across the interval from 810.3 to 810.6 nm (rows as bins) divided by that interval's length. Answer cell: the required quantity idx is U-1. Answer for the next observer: -0.017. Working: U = 0.983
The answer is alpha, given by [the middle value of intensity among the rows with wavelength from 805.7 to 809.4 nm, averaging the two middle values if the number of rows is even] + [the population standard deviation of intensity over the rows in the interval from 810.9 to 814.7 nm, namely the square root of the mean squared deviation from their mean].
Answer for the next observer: 10.45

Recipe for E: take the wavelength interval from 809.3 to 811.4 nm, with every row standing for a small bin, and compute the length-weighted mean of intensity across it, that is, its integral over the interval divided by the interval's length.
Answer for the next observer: 10.3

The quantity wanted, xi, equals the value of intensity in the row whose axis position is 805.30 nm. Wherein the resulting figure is 10.3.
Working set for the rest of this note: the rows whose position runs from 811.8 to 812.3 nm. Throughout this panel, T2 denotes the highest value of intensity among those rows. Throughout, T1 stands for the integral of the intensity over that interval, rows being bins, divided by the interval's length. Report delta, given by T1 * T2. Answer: 109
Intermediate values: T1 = 10.4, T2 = 10.5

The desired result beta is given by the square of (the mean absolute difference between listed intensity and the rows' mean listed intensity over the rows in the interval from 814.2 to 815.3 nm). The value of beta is 0.002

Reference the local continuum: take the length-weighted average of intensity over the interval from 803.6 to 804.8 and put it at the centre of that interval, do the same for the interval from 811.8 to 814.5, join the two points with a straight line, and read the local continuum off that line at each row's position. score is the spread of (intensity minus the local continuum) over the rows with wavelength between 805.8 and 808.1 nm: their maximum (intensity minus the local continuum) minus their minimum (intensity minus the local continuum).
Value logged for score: 0.40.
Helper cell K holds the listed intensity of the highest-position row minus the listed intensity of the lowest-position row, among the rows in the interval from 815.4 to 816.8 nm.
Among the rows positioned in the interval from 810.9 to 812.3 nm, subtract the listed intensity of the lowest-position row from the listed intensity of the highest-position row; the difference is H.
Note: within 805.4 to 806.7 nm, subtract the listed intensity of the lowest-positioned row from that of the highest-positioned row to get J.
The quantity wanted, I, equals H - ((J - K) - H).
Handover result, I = 0.4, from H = -0.10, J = 0.00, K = 0.6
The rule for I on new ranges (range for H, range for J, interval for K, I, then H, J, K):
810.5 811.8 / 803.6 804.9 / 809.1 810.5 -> 0.8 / 0.10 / -0.40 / 0.2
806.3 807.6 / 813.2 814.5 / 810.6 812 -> -0.3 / -0.10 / 0.00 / -0.1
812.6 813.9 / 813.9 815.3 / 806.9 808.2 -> 0.7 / 0.30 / -0.10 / 0.0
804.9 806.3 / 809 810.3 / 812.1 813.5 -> -0.6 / -0.20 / 0.00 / -0.2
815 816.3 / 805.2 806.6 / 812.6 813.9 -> 0.6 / 0.30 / 0.30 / 0.3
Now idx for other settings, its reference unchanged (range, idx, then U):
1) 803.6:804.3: -0.010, 0.990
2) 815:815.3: -0.026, 0.974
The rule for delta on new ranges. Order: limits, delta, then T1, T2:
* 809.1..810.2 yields 106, 10.1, 10.5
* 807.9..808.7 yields 110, 10.4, 10.6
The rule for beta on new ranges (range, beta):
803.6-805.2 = 0.065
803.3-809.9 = 0.027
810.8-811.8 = 0.018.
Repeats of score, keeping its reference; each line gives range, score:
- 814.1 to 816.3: 0.40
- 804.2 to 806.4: 0.93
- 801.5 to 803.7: 0.60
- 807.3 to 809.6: 0.50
